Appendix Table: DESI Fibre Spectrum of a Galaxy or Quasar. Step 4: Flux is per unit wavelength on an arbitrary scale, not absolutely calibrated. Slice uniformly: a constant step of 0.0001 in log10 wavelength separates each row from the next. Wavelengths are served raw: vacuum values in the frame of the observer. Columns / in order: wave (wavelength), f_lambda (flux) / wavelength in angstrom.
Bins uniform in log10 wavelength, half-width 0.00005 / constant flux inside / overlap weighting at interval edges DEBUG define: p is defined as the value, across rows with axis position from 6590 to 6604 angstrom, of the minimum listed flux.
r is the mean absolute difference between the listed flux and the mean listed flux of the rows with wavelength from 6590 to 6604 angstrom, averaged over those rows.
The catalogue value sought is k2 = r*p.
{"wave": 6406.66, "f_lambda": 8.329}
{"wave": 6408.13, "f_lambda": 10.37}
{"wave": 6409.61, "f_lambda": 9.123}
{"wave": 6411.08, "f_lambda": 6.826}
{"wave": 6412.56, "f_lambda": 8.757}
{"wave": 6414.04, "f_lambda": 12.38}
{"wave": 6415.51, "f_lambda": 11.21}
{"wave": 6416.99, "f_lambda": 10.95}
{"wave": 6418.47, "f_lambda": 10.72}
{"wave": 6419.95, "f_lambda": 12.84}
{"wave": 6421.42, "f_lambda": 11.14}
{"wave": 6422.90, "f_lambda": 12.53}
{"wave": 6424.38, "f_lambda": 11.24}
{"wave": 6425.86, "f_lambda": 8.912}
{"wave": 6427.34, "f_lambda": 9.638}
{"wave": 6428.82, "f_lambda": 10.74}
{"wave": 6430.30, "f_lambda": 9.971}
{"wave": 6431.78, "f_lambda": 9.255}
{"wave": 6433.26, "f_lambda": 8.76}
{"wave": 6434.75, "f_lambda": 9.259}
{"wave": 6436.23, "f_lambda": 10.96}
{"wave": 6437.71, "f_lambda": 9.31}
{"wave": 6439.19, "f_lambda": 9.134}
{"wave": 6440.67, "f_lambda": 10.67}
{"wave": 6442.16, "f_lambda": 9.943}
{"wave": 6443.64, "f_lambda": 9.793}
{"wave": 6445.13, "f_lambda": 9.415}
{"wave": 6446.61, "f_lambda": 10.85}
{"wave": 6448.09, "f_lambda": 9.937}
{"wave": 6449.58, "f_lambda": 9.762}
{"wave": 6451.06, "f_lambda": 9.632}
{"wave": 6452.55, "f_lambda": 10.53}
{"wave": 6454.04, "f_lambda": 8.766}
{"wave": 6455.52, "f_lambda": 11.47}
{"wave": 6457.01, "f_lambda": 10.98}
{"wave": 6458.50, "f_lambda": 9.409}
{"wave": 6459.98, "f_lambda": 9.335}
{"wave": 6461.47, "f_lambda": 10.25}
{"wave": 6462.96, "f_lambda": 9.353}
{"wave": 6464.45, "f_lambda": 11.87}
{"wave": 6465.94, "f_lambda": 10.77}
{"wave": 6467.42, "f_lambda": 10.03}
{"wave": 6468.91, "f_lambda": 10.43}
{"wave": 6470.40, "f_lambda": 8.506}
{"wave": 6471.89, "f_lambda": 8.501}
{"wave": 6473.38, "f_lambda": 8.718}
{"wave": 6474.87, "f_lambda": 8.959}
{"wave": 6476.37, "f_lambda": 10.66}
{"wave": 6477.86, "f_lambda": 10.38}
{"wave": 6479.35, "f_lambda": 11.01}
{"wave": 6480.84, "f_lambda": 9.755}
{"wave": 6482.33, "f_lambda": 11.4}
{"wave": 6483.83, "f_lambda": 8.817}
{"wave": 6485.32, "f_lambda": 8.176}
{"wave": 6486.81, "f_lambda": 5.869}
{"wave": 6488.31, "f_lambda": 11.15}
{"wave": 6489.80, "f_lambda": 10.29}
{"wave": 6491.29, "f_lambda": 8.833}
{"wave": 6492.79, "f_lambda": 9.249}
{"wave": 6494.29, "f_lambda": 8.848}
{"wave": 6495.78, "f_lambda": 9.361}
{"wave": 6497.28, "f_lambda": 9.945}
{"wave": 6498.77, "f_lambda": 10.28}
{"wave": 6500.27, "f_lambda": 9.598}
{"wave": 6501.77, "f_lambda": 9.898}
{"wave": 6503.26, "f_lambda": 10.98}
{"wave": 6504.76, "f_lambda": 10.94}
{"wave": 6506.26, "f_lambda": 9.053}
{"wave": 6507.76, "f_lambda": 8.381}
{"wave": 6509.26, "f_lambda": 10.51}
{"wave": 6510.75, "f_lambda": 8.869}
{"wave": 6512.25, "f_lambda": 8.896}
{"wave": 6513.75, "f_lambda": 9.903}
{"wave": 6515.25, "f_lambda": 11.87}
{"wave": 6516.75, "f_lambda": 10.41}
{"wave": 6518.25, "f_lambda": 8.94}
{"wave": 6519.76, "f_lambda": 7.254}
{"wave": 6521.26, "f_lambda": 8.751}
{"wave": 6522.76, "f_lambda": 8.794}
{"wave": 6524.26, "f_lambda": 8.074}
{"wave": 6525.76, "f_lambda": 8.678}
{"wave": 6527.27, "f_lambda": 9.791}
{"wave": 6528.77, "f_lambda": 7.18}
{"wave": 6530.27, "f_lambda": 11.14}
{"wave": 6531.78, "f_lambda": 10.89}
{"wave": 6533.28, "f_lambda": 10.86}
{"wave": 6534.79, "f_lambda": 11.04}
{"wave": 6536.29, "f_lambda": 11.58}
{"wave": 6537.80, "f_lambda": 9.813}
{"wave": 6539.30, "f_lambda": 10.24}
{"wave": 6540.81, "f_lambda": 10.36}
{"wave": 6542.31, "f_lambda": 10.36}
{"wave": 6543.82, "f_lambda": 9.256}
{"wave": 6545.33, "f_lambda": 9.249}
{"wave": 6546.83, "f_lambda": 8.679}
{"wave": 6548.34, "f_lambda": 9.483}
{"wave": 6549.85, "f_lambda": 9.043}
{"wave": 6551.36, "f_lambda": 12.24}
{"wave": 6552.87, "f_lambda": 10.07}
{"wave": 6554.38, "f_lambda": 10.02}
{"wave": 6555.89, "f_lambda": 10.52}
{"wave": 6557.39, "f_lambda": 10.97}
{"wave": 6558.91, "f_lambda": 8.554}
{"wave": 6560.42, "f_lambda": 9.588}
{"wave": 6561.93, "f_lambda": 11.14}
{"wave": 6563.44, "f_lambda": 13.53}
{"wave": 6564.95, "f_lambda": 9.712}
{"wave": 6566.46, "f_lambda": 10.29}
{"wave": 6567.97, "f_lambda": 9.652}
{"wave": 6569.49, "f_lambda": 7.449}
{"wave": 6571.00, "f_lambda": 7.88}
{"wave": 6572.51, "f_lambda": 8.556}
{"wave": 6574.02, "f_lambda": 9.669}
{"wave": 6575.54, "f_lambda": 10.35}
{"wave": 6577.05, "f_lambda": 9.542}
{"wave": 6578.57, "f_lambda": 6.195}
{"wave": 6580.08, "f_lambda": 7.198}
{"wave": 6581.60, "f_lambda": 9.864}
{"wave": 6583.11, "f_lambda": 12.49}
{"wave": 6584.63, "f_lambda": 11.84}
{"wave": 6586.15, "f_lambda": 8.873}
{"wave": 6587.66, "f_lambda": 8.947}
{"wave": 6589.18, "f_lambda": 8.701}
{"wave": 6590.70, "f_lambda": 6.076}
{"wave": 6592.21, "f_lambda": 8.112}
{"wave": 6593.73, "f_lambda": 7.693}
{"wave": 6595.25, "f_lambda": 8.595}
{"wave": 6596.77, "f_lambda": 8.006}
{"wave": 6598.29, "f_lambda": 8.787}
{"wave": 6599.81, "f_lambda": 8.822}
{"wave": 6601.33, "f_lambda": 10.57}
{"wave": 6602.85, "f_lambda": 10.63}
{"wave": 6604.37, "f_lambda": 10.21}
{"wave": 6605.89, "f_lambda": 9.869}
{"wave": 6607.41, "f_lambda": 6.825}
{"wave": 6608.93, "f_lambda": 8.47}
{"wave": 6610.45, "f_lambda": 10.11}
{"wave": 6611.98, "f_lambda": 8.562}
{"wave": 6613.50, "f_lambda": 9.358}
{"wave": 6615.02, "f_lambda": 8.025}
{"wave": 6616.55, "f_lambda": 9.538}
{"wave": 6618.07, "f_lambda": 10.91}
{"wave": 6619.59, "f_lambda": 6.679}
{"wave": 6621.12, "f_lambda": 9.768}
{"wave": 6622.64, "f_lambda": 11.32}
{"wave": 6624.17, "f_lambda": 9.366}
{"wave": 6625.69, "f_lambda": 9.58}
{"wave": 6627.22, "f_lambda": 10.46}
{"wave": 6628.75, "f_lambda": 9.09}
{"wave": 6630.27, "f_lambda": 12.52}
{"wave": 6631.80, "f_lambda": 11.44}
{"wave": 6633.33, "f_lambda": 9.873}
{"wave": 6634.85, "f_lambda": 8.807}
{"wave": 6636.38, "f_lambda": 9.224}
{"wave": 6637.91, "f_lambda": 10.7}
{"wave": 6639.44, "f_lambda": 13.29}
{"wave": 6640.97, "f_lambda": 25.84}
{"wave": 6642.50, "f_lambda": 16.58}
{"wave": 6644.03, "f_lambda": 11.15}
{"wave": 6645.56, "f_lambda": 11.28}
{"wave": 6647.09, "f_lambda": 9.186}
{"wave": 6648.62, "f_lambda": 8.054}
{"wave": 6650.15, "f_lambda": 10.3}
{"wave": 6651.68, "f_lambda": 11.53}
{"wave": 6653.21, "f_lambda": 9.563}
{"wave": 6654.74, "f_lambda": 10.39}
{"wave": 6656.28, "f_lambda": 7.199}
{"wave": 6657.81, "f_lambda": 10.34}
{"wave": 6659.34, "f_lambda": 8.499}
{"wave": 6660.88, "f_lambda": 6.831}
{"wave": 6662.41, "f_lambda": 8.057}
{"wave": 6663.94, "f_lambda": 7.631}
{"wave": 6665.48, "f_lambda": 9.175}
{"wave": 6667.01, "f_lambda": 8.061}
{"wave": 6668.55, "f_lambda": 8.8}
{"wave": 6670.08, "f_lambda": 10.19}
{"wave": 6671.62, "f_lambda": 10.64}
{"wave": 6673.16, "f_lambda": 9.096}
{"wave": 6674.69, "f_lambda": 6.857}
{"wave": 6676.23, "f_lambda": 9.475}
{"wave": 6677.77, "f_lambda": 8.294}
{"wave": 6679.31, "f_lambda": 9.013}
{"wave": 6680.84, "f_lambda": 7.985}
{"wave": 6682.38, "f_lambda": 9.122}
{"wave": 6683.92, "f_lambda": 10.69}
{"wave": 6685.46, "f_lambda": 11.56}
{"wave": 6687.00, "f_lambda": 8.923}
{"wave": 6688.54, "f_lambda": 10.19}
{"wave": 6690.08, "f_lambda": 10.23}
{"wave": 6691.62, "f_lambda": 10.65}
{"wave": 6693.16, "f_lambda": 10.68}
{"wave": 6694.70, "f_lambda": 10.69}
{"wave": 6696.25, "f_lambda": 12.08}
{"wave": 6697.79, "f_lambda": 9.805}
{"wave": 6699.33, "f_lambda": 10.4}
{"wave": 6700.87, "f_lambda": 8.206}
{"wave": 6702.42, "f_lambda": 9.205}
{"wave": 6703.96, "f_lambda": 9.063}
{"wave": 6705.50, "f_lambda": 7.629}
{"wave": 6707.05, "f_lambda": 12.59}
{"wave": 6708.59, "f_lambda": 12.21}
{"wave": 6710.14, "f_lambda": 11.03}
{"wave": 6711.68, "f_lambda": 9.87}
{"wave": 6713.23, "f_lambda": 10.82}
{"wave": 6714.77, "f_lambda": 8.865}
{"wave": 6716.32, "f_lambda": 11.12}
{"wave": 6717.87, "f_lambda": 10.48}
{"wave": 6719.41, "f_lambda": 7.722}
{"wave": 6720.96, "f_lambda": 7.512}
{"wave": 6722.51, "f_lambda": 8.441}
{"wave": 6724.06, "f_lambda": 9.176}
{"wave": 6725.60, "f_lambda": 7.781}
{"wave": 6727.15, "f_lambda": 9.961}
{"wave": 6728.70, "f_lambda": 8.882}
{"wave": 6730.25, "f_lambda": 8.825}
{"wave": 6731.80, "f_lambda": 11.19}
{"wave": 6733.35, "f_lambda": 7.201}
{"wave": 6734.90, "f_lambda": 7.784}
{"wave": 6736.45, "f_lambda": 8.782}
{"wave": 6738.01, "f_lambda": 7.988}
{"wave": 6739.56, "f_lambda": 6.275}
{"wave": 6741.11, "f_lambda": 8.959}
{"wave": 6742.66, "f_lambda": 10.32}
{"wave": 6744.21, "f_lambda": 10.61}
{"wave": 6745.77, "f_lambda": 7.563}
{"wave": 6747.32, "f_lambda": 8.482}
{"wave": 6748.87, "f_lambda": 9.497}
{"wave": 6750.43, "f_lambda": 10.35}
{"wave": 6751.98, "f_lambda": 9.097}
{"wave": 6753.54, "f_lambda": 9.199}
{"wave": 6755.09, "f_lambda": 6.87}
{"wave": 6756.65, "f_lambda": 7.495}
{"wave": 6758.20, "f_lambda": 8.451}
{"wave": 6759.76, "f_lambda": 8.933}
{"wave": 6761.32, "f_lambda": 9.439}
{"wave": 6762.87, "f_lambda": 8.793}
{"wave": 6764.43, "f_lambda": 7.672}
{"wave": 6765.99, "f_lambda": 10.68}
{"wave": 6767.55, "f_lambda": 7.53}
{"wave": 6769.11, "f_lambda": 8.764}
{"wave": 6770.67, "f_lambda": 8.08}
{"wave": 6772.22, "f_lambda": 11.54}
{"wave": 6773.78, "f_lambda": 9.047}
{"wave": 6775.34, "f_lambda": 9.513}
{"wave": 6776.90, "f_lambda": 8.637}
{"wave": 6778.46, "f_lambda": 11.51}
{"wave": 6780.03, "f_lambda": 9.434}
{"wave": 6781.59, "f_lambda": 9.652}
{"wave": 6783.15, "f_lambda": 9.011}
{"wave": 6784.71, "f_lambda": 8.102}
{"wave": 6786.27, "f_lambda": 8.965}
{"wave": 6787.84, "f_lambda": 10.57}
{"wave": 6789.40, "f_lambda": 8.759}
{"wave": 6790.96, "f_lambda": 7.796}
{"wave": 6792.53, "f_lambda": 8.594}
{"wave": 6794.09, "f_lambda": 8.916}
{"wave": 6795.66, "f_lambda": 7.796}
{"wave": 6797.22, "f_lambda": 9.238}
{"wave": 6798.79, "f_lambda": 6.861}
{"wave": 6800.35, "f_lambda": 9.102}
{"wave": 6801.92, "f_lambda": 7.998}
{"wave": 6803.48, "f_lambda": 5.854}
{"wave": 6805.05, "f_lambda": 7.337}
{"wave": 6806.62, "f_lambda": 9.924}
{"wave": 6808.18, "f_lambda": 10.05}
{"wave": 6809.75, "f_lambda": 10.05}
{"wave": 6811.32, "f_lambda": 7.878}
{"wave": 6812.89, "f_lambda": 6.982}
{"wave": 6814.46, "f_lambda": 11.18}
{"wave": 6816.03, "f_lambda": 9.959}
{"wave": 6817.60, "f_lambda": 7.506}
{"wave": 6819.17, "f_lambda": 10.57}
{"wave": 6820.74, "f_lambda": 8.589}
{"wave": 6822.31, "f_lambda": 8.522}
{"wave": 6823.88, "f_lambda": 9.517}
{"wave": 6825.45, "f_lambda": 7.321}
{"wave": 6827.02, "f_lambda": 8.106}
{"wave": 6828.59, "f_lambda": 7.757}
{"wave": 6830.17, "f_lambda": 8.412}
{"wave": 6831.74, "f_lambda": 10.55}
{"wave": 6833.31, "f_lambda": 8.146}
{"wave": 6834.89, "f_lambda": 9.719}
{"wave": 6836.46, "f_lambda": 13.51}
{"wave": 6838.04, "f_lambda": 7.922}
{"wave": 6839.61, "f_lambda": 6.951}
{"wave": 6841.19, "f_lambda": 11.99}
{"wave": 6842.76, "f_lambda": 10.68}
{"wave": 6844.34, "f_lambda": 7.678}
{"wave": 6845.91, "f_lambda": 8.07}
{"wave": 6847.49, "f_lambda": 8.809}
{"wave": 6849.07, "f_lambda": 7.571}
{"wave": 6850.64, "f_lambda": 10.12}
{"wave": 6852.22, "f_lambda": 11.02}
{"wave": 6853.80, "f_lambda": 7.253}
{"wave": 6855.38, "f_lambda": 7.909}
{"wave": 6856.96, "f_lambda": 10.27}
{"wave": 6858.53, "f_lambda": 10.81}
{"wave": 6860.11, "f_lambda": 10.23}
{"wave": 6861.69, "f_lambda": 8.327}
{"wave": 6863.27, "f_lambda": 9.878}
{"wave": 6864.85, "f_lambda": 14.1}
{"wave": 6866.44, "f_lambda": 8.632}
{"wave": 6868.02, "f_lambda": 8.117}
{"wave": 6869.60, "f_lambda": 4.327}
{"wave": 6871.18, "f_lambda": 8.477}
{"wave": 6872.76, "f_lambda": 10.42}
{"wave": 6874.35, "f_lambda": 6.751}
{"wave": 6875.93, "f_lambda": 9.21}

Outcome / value 6.0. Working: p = 6.076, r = 0.99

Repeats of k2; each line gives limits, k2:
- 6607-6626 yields 7.2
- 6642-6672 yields 10.5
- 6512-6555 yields 7.2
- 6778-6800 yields 5.7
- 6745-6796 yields 5.6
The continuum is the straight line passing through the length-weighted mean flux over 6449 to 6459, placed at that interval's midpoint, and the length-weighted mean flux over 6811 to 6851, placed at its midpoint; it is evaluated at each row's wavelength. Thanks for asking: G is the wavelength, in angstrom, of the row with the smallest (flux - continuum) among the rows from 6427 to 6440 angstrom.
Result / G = 6433.26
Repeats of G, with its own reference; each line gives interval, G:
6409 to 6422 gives 6411.08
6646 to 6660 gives 6656.28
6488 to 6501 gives 6491.29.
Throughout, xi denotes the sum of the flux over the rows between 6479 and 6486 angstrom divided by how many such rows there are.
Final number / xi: 9.8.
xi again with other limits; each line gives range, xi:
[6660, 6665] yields 7.5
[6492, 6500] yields 9.5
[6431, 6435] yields 9.1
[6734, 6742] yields 8.0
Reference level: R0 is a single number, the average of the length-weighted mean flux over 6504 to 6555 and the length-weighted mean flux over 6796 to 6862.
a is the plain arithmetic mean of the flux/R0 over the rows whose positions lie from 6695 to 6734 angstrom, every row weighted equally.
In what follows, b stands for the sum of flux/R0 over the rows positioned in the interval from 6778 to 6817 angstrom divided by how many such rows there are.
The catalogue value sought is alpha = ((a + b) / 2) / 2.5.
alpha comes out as 0.395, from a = 1.03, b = 0.949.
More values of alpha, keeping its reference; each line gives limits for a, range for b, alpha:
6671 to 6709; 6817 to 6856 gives 0.402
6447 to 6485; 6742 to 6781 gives 0.408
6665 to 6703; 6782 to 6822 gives 0.392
